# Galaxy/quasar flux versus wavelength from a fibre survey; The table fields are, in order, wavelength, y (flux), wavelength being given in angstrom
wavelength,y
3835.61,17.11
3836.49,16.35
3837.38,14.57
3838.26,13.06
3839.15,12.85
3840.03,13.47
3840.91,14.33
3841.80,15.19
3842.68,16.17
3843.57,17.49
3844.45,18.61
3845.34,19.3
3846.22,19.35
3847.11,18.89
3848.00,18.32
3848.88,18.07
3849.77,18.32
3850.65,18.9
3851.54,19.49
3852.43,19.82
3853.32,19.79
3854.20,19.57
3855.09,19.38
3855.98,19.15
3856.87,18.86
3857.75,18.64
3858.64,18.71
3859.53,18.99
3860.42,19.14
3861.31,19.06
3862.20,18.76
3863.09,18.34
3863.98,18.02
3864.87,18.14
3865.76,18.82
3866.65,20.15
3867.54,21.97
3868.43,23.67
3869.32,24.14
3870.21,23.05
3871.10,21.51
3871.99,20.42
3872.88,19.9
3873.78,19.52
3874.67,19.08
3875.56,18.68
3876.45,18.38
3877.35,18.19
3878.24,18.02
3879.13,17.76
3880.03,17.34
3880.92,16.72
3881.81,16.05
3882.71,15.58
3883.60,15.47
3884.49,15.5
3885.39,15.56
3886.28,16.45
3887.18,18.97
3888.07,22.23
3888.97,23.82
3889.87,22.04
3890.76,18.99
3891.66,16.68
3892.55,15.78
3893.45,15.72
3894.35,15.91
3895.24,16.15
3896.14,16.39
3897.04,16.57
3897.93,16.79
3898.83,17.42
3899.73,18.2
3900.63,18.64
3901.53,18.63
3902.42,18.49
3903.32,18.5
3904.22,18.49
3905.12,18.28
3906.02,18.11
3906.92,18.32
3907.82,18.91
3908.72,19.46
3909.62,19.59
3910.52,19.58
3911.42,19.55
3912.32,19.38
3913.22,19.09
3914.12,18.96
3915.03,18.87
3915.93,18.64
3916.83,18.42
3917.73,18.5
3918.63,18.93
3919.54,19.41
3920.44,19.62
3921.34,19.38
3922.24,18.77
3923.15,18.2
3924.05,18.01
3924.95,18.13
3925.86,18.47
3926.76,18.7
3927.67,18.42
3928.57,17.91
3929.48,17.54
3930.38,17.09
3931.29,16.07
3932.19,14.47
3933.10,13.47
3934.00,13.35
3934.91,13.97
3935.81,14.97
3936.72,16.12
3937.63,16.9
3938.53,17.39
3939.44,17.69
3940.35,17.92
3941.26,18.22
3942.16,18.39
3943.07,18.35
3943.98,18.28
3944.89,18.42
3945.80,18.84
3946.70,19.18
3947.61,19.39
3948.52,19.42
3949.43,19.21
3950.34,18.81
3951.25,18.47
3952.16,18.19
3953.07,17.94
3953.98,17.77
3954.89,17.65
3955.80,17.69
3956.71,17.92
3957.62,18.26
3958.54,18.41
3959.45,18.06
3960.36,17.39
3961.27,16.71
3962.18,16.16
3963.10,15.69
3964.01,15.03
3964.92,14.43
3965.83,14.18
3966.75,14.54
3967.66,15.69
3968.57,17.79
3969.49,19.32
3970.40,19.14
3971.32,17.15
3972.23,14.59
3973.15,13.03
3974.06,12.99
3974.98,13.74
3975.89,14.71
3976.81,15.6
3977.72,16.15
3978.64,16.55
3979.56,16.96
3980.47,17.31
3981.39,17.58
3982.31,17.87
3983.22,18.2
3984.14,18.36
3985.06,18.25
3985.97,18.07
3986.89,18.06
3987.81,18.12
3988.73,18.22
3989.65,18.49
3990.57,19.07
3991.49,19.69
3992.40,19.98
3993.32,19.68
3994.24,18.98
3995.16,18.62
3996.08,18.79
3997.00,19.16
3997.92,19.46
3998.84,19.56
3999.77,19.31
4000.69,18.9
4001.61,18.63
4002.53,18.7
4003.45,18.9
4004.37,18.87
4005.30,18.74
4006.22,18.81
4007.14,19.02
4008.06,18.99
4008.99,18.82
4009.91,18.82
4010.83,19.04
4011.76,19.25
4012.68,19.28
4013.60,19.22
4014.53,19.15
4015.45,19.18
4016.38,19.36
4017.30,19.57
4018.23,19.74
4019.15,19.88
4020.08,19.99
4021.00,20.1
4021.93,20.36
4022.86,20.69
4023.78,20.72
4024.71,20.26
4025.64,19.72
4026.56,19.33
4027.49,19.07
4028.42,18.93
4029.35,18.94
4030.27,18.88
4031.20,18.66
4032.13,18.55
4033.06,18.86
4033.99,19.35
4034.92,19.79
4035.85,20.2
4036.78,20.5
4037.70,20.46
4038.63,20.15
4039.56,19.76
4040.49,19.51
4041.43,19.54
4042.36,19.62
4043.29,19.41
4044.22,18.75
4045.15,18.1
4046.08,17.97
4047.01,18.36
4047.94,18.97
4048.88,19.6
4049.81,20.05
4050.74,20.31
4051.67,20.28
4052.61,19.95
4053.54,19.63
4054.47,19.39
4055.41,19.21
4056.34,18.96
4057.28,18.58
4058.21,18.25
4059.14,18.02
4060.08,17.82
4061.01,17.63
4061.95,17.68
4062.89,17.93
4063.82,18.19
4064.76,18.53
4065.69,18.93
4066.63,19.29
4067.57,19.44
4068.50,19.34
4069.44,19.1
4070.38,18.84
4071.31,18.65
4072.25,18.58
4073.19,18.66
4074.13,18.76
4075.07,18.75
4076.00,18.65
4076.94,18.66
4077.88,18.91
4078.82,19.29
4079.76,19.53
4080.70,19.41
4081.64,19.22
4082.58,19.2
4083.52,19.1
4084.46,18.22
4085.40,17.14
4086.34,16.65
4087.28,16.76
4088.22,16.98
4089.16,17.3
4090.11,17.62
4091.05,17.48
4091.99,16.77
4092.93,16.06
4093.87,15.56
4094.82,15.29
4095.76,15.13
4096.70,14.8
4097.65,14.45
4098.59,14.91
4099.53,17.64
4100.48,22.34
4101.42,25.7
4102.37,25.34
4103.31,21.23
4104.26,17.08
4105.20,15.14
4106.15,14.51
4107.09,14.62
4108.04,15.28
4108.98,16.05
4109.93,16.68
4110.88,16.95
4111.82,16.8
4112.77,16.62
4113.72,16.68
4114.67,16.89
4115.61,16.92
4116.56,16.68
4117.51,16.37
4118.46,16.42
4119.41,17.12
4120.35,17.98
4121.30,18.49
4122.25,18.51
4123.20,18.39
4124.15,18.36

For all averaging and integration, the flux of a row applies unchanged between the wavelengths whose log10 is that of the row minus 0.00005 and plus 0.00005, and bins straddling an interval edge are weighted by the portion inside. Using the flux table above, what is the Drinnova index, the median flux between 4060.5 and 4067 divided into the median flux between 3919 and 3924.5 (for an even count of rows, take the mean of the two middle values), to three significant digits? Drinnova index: 1.05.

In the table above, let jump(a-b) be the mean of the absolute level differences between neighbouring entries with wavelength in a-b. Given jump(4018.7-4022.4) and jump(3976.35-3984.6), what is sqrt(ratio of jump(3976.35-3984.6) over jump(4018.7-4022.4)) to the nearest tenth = 1.5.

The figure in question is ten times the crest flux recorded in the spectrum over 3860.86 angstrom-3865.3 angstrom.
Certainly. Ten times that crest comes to 191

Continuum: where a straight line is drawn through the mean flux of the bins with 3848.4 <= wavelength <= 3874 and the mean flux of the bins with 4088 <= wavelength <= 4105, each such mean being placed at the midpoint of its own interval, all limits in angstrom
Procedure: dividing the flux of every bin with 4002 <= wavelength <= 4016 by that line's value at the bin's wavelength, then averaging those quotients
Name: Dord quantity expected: 1.02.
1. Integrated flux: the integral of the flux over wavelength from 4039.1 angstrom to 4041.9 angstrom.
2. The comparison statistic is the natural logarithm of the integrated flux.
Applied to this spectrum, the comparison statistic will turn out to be 4.00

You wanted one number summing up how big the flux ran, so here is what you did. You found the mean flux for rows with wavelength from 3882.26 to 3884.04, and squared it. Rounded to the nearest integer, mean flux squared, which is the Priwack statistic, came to 241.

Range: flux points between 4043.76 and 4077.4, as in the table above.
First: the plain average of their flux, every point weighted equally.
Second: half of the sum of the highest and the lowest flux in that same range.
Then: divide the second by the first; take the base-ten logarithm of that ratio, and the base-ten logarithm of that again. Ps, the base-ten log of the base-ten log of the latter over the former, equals -2.49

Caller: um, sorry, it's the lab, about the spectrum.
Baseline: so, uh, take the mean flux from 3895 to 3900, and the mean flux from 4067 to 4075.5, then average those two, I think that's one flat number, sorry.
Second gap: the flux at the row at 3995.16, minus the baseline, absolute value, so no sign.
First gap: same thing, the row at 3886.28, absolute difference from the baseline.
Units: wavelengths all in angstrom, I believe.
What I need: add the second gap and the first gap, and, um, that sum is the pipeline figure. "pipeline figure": 2.2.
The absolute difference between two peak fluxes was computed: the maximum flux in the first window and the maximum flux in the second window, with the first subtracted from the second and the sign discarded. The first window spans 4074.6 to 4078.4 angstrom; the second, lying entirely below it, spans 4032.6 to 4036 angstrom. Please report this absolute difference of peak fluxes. 1.3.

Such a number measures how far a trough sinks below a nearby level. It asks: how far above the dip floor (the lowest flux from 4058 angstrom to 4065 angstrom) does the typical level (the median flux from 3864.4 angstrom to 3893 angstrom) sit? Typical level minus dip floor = 1.12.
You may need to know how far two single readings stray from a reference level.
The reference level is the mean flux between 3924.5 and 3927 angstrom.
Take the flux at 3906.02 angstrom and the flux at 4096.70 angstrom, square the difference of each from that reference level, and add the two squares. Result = 13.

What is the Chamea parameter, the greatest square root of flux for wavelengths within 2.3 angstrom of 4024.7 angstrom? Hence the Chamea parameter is 4.55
